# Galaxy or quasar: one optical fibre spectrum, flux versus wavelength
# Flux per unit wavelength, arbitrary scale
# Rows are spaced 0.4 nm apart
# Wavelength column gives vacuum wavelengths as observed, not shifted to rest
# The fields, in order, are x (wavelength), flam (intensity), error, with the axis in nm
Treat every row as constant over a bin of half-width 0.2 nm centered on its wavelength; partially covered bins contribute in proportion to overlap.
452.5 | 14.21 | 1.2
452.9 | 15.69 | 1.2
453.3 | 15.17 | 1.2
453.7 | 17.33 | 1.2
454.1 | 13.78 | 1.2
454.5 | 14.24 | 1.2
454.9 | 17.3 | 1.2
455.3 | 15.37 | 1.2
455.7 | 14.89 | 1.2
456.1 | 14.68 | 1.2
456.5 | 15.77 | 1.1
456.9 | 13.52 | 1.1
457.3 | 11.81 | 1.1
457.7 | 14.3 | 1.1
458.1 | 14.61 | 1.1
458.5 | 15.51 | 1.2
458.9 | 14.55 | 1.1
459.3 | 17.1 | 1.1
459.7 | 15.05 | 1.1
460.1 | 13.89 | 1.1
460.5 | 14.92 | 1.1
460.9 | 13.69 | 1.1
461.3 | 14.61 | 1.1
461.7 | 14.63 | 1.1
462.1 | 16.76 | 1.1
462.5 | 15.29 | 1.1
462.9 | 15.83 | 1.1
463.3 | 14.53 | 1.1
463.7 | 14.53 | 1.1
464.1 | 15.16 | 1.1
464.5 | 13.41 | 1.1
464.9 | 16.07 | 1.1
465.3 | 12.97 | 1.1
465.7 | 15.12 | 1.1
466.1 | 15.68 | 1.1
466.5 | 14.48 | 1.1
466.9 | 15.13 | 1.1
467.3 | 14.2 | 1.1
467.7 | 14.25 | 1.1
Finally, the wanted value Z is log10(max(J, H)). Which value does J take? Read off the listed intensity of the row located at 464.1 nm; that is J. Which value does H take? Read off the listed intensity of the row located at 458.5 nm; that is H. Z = 1.19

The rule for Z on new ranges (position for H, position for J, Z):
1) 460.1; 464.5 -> 1.14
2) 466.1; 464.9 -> 1.21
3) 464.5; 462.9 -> 1.20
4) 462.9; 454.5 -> 1.20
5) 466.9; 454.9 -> 1.24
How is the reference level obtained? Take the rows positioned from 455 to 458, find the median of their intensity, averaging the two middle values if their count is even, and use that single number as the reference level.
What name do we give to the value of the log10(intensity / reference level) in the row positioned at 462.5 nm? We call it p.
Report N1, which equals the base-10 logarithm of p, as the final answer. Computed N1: -1.8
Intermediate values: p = 0.018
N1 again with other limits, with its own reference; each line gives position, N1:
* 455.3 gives -1.7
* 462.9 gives -1.5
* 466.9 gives -1.9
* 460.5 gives -2.2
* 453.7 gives -1.1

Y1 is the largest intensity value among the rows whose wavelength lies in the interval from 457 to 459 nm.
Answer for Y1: 15.51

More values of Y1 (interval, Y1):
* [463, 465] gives 16.07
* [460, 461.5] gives 14.92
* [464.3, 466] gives 16.07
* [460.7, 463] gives 16.76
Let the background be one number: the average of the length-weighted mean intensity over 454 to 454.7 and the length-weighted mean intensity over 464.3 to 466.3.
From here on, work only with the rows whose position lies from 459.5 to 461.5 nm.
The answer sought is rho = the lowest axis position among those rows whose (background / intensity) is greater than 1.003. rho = 460.1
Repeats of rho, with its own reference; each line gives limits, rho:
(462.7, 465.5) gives 464.5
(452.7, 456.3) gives 454.1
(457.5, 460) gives 457.7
